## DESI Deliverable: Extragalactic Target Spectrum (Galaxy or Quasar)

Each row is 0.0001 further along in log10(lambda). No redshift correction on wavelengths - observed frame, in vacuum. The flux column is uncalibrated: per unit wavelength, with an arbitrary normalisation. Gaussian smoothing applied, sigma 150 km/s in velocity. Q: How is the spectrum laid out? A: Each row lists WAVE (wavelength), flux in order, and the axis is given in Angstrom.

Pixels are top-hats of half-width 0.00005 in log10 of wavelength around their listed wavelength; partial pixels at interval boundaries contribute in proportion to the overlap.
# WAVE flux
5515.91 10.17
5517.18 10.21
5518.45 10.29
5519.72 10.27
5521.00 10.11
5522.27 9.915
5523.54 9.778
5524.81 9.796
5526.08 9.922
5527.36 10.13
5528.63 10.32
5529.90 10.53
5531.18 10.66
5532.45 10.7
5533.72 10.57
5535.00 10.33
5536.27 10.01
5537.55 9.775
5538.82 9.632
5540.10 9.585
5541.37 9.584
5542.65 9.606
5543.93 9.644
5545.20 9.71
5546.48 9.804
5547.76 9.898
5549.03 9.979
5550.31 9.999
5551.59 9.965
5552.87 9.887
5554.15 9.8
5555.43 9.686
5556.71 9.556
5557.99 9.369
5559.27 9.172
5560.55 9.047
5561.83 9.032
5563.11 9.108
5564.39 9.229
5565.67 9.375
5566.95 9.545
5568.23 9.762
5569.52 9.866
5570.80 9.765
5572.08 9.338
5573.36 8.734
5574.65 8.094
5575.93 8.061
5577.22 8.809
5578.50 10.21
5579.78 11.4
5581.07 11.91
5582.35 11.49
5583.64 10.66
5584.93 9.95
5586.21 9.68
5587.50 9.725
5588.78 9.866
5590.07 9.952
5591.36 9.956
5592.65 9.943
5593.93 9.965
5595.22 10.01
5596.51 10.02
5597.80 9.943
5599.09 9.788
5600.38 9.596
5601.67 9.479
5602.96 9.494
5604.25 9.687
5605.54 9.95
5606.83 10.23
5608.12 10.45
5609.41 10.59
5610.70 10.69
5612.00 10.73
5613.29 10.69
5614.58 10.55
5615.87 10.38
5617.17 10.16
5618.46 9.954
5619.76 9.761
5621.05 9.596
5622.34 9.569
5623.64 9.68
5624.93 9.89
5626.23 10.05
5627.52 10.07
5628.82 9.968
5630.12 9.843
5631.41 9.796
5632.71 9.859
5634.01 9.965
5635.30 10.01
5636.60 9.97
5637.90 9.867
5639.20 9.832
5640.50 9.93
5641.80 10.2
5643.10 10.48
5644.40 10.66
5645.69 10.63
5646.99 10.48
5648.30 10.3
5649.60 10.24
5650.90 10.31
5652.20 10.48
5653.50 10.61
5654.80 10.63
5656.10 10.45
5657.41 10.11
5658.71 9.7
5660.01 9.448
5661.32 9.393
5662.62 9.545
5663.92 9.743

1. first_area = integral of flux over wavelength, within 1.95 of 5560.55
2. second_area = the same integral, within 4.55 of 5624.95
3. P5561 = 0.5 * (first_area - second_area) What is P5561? -27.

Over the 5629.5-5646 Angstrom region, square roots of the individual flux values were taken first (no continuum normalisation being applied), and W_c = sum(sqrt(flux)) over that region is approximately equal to 41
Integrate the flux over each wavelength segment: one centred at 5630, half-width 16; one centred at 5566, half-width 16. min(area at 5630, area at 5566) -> 306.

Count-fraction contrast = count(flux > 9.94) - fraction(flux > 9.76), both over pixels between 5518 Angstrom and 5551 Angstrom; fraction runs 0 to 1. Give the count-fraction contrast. 12.2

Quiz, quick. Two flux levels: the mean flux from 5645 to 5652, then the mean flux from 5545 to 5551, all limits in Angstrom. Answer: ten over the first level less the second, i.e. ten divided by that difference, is 19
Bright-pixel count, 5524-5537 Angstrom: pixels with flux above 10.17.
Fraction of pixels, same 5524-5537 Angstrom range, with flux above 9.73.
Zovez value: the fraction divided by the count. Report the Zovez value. 0.17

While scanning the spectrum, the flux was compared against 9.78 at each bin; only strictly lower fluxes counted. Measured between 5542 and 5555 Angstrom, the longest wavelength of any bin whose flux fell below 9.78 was 5545.20 Angstrom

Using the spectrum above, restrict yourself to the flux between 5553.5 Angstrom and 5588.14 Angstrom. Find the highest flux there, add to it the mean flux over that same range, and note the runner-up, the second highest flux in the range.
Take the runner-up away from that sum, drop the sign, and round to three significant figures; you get 10.1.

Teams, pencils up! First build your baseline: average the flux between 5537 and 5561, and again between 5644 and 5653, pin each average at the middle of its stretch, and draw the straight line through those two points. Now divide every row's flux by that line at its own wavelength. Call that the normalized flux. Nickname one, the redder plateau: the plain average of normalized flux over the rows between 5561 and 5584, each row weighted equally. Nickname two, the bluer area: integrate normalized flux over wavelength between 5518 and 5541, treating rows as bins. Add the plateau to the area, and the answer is 25.4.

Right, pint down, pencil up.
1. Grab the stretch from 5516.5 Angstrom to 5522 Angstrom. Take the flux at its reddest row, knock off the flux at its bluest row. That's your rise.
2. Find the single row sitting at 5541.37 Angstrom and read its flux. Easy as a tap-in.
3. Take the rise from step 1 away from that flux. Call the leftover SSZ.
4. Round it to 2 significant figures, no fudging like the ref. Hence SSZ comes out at 9.7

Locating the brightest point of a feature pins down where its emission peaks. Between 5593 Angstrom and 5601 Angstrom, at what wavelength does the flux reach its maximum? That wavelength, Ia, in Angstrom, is 5596.51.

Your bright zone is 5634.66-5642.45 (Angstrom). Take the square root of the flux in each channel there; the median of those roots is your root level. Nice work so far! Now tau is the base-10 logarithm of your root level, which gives 0.4989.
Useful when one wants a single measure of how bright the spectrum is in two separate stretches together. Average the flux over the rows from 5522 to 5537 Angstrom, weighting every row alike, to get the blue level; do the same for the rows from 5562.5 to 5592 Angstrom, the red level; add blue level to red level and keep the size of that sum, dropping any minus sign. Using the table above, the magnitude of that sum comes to 20.0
